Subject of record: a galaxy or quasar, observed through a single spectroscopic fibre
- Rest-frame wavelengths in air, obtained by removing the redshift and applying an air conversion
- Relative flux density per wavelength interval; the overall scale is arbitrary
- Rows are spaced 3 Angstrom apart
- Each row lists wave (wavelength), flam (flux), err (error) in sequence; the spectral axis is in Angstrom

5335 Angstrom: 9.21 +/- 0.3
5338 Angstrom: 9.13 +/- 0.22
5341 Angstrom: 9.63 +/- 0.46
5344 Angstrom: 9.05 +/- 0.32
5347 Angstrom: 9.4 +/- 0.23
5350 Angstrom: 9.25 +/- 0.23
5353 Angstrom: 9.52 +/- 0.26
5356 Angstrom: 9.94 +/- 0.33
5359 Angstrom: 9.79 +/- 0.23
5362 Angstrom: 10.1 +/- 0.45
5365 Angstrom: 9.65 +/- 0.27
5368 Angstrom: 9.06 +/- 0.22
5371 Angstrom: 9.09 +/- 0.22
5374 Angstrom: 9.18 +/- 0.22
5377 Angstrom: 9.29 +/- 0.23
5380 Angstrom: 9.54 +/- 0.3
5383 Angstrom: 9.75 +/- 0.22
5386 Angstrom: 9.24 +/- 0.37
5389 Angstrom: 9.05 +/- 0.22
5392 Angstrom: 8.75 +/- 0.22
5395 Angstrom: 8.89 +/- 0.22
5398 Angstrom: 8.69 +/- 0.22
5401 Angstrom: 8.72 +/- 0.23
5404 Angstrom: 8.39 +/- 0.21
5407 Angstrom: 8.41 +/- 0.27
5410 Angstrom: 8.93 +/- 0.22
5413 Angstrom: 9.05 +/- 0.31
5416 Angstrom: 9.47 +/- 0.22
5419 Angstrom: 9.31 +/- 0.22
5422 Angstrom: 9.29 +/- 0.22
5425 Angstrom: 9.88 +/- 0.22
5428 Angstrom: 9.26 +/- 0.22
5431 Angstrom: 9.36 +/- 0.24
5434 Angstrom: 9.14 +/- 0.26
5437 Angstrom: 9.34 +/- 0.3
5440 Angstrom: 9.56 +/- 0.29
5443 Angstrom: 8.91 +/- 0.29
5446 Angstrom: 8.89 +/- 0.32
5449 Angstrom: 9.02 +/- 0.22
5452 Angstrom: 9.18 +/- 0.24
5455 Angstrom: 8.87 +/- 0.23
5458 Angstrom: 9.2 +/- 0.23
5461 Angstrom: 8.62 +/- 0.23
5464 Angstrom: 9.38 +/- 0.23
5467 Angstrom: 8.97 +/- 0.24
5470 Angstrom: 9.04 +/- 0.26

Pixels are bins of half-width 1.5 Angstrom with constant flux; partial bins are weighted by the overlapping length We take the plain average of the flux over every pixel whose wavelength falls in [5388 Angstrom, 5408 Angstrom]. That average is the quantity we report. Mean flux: 8.7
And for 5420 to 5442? 9.4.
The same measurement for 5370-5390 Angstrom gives 9.3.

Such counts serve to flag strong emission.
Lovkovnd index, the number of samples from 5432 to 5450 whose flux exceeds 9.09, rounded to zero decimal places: 3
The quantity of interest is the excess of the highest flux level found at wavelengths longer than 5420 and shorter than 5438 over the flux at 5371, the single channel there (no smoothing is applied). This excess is 0.8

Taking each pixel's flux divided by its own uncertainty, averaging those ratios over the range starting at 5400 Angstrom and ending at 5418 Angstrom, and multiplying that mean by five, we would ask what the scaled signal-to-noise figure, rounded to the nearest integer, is 185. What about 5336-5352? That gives 172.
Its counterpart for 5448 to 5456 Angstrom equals 196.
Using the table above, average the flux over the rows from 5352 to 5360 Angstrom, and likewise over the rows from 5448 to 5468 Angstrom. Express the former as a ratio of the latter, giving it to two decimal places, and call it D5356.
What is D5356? 1.08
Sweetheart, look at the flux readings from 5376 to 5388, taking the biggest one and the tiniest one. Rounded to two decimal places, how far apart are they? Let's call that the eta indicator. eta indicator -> 0.51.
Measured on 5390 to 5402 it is 0.20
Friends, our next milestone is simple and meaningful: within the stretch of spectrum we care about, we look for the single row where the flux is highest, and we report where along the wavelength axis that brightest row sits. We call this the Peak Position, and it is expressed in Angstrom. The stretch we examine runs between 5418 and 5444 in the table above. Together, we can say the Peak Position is 5425 Angstrom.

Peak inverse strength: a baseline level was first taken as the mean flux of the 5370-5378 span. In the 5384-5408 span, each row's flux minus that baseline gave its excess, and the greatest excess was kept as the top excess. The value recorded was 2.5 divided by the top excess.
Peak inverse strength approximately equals 47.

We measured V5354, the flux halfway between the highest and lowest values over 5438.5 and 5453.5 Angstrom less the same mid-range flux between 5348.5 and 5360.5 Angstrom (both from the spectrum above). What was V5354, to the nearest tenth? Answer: -0.4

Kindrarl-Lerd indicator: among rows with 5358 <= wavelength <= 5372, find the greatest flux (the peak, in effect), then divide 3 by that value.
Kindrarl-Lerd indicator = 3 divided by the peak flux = 0.297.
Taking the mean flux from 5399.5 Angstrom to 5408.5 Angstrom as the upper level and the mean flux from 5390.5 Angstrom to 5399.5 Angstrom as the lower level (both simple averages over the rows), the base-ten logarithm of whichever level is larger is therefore 0.943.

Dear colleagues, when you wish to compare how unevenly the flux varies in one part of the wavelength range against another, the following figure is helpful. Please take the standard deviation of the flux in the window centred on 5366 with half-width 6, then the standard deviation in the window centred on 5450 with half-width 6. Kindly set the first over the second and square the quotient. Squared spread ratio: 12.1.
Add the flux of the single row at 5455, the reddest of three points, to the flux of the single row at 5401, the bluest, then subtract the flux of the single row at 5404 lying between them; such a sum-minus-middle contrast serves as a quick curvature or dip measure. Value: 9.2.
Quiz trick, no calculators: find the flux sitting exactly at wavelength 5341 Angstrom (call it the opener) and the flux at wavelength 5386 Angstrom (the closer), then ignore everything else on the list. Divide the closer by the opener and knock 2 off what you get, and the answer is -1.040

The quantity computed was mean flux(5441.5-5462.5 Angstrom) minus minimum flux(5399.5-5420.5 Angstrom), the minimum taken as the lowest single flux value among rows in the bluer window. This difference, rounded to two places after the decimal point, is 0.57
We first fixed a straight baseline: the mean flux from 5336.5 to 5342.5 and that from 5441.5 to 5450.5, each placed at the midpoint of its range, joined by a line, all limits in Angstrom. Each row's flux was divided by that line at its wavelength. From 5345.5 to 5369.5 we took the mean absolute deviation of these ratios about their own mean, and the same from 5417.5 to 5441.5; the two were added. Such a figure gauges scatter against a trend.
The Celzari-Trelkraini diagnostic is 0.0505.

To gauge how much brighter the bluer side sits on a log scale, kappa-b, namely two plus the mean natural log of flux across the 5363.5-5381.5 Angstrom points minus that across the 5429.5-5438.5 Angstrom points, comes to 2.00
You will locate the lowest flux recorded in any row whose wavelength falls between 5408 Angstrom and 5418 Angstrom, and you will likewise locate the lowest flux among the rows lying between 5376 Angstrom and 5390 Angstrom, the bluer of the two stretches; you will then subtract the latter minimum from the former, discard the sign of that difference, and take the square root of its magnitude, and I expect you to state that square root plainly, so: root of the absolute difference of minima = 0.35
